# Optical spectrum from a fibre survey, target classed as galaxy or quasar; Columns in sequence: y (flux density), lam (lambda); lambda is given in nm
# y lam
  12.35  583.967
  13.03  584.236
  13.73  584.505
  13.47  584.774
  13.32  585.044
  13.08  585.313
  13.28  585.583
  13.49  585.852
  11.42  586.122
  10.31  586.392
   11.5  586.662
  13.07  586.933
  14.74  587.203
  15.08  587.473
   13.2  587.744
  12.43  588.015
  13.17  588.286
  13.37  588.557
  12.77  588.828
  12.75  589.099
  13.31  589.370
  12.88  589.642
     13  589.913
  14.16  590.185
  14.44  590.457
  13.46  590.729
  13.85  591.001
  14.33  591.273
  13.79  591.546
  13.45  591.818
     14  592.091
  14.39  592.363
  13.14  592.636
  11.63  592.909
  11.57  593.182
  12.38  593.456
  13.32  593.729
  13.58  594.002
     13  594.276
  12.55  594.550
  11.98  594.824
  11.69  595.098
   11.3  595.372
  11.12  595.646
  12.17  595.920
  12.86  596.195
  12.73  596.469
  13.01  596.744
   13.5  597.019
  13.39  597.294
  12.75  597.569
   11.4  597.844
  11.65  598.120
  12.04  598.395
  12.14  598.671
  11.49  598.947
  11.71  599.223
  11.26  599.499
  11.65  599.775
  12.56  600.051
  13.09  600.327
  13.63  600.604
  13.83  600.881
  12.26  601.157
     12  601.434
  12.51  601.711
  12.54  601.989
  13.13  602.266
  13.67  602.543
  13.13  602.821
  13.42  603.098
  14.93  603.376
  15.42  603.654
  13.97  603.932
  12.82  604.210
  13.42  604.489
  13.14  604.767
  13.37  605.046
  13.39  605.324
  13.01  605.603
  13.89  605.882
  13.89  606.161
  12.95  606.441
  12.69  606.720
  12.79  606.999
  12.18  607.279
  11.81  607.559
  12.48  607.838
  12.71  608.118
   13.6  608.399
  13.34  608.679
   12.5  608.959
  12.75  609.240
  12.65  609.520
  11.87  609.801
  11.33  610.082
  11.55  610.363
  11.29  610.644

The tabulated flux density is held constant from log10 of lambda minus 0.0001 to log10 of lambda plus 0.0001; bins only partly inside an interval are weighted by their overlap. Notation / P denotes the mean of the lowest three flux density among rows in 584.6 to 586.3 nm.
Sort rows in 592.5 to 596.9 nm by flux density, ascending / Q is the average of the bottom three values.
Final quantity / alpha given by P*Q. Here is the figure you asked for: 143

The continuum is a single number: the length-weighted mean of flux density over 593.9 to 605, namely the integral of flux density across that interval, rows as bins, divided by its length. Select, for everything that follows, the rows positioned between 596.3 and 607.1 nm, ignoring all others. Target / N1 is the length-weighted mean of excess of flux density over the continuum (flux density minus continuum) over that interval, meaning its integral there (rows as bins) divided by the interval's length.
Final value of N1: 0.21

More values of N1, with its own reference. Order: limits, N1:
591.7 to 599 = -0.18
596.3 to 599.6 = -0.44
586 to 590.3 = 0.23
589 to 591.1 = 0.77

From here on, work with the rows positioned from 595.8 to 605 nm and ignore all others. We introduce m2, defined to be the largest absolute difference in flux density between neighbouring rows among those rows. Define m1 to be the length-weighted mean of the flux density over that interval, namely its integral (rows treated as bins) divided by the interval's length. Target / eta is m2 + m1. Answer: 14.4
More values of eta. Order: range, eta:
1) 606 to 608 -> 13.6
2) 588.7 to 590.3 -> 14.3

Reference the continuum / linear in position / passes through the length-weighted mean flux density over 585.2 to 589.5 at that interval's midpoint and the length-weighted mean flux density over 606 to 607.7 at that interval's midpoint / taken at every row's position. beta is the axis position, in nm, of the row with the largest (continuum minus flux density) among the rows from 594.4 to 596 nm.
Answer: 595.646 nm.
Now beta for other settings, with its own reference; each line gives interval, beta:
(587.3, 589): 588.015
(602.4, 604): 602.821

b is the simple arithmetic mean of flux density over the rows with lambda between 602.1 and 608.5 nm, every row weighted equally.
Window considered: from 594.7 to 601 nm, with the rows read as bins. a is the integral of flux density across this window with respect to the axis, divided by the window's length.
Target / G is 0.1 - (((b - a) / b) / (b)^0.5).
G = 0.079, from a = 12.3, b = 13.30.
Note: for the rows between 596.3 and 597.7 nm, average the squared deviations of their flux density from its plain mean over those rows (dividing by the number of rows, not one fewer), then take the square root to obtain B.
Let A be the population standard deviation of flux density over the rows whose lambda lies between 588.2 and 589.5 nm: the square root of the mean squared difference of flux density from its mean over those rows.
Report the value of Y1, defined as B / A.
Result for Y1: 1.2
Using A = 0.3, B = 0.3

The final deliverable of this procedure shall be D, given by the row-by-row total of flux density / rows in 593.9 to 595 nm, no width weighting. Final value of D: 51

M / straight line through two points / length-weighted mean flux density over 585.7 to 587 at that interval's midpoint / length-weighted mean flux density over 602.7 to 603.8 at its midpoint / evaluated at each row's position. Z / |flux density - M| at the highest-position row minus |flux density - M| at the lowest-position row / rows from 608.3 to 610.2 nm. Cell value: 2.5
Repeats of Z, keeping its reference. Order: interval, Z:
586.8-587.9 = 0.0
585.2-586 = 0.3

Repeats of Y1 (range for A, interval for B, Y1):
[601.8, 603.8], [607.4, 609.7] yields 0.5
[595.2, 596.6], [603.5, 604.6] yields 1.3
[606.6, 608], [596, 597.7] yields 0.8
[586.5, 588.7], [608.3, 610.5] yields 0.7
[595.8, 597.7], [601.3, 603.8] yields 2.6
